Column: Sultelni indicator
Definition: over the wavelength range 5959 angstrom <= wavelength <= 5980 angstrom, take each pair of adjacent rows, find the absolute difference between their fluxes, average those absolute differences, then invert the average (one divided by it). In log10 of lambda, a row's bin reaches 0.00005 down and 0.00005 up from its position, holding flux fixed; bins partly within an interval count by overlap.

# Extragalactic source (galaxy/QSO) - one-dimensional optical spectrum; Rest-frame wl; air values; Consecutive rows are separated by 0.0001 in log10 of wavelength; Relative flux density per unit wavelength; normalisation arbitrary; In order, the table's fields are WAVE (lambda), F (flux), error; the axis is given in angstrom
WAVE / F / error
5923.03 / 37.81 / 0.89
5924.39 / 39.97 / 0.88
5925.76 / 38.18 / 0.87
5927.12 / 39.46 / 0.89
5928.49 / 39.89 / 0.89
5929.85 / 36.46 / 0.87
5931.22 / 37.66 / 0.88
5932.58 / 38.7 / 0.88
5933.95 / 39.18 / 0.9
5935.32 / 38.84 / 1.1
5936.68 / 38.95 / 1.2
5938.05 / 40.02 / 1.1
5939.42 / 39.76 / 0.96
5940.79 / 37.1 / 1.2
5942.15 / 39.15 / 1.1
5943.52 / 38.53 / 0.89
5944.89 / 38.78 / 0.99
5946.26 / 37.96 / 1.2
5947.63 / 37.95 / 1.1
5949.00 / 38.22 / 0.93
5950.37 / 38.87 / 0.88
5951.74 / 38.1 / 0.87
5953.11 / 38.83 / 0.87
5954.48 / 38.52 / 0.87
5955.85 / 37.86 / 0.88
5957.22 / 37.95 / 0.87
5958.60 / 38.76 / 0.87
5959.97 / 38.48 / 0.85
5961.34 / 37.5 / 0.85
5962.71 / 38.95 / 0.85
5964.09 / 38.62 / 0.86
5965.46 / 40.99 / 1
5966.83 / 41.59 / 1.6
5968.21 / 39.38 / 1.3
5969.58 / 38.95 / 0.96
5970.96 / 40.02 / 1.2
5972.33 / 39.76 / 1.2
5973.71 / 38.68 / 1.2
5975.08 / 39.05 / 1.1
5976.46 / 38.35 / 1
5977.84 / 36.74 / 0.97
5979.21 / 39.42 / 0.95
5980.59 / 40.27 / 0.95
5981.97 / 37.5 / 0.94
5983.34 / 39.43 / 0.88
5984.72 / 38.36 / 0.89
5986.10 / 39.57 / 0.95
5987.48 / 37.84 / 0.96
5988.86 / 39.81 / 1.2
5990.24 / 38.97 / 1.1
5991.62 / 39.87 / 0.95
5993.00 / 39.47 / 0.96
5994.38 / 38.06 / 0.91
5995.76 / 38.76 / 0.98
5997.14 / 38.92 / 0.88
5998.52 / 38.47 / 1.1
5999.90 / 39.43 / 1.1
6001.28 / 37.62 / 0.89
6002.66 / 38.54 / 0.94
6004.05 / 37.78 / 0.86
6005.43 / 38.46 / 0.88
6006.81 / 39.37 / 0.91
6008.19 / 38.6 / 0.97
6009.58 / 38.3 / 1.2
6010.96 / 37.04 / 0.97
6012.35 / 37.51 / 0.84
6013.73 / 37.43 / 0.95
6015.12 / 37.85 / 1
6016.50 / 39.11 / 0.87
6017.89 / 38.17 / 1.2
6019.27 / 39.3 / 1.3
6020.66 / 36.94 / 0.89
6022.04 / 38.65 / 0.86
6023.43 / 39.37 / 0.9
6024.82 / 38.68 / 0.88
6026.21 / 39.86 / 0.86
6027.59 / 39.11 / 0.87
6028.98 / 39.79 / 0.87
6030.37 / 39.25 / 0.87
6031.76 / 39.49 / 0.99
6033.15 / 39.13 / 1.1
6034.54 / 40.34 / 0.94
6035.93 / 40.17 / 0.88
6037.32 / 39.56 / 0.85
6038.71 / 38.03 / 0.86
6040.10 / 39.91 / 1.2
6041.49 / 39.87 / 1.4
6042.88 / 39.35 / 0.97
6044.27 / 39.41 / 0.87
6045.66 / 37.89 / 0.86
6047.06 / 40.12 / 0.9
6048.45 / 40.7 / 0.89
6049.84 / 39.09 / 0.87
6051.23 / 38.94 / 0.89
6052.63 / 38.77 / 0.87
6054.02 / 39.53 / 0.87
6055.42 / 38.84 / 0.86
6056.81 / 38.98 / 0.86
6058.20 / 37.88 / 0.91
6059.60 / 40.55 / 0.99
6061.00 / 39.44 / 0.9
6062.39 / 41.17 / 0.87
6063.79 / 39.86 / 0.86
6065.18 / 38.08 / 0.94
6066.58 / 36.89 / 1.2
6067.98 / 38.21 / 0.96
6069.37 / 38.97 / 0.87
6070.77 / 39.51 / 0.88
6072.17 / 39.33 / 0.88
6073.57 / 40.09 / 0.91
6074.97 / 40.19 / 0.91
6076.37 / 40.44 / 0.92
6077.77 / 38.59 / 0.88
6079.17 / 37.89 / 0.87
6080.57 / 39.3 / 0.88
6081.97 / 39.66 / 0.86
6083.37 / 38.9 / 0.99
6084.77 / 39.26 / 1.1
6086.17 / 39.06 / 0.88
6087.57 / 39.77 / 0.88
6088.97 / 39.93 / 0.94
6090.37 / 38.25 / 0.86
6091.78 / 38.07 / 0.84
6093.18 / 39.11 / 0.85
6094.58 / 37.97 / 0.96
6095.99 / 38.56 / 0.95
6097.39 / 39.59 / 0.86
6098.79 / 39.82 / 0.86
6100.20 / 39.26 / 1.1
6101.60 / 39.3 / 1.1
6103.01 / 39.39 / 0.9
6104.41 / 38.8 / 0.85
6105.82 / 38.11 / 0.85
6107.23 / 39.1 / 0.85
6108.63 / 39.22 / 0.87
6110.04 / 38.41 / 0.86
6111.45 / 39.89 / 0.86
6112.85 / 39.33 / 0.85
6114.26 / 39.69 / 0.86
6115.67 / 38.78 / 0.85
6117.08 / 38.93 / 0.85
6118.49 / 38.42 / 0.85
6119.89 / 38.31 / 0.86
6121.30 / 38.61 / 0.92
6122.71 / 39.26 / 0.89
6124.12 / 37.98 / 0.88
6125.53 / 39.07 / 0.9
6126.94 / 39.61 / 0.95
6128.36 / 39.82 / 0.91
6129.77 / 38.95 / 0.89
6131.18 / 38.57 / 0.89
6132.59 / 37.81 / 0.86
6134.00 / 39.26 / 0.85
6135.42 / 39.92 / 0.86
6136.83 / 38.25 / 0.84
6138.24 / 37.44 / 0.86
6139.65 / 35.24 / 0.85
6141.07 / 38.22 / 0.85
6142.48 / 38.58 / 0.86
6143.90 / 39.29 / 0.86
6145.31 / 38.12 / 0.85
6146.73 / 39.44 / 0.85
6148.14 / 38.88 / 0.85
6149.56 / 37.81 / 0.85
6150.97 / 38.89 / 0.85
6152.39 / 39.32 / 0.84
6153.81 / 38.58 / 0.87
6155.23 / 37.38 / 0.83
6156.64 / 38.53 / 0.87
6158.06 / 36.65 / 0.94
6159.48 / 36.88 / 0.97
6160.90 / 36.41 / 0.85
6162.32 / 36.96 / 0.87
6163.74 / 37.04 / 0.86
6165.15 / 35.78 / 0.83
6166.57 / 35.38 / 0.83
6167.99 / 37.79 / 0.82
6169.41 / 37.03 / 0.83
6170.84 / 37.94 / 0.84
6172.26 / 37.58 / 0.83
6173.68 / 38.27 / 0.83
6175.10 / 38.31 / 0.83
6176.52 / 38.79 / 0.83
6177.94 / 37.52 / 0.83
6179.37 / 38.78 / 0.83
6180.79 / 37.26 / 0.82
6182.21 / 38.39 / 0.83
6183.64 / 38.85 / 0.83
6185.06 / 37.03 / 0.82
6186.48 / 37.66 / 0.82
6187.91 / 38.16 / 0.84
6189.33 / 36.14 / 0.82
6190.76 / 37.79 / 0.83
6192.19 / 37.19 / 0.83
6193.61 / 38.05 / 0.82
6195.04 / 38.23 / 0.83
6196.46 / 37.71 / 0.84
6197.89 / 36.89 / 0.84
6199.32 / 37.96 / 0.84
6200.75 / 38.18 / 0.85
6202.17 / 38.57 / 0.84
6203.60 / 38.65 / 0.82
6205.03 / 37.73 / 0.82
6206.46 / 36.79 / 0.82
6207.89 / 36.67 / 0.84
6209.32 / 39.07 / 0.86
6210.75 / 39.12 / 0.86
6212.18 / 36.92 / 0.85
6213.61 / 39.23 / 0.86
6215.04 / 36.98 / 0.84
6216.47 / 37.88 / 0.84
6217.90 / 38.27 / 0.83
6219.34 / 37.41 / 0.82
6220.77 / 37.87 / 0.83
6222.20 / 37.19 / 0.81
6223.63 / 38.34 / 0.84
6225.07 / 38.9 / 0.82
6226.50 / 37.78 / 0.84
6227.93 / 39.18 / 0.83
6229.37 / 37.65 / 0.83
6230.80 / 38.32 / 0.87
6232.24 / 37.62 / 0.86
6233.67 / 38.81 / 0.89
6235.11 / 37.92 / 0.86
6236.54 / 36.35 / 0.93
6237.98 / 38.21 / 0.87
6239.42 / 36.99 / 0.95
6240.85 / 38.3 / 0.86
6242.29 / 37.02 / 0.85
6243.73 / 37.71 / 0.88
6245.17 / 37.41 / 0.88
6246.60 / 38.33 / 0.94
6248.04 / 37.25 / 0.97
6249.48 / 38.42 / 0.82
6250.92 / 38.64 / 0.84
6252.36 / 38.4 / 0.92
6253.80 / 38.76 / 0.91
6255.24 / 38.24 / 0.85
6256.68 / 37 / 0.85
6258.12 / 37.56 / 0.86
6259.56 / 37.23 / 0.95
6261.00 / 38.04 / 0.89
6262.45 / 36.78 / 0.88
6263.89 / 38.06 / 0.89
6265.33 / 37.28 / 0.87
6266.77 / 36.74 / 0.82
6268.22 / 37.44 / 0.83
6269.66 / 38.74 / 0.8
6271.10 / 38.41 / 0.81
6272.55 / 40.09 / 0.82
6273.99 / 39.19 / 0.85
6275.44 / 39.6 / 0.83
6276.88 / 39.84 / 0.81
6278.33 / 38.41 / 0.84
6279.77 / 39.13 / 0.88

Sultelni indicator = 0.87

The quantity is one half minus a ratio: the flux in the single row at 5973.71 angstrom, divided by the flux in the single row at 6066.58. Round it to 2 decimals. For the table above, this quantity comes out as -0.55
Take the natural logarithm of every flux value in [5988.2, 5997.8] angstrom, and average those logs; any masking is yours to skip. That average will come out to 3.67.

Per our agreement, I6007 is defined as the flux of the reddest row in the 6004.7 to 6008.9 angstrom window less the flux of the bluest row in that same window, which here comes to 0.14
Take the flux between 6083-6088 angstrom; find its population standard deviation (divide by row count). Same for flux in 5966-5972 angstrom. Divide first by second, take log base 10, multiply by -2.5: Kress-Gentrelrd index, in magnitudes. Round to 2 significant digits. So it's 1.2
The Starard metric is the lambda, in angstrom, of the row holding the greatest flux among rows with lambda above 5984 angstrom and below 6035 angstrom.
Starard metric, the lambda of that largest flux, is 6034.54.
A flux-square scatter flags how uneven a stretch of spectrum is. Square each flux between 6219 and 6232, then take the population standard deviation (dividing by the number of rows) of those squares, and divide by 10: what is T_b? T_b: 4.8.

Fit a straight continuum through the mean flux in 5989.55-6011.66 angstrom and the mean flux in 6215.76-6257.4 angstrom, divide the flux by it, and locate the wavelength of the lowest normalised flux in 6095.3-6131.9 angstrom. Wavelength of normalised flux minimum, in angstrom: 6124.12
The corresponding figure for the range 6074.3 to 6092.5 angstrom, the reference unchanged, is 6079.17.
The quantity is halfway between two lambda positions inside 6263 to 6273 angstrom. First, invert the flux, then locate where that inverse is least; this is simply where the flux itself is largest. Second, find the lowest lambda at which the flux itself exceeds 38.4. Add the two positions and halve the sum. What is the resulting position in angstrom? 6271.1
